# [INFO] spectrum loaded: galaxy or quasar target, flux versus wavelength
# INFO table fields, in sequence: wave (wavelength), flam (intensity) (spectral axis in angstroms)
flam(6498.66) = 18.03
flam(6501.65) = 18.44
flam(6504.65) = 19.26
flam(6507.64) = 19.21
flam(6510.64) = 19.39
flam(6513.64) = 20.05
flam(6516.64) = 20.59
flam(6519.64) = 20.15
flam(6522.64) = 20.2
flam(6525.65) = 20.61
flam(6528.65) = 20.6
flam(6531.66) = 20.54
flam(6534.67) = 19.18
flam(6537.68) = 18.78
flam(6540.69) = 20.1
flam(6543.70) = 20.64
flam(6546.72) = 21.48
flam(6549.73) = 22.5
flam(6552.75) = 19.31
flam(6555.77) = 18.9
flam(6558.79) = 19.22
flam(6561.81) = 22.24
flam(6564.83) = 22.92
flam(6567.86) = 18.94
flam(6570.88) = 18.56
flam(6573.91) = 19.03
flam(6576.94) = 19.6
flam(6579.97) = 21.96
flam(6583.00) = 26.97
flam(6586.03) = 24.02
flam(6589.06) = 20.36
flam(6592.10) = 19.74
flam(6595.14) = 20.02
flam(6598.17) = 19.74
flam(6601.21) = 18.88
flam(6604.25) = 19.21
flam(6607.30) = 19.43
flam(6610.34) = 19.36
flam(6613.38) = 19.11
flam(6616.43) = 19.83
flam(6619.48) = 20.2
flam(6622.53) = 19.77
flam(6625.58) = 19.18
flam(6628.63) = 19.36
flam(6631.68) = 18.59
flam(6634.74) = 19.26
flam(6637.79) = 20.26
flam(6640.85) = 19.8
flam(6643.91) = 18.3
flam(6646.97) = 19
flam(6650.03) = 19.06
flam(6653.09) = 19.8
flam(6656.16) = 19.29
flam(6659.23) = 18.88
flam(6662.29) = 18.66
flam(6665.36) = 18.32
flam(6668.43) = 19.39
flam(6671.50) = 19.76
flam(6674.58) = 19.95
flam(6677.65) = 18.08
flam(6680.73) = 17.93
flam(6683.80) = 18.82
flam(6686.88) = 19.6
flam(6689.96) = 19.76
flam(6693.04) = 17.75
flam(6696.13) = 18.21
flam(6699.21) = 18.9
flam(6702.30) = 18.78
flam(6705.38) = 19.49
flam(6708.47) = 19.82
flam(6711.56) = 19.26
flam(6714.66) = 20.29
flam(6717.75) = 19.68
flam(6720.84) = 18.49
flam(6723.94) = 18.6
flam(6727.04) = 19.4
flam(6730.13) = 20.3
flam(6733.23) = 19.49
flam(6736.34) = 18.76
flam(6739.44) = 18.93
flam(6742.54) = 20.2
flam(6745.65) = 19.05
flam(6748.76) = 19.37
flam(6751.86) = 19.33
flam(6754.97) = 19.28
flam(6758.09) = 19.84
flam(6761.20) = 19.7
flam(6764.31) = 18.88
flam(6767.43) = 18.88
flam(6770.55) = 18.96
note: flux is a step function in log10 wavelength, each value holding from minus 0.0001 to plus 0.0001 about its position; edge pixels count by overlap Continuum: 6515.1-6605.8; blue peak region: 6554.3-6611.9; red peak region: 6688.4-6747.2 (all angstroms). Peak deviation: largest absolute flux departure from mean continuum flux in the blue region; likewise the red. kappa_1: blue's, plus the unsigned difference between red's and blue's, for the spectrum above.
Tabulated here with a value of 10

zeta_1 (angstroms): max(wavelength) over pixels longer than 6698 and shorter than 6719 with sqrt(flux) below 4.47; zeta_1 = 6717.75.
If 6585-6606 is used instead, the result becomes 6604.25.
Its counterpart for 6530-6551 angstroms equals 6537.68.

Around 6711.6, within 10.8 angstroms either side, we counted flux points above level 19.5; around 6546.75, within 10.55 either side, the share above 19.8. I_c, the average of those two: 1.79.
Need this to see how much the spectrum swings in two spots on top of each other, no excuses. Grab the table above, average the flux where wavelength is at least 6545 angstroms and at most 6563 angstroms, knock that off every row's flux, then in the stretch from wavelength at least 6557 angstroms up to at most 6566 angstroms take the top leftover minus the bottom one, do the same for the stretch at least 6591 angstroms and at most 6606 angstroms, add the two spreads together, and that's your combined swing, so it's 4.8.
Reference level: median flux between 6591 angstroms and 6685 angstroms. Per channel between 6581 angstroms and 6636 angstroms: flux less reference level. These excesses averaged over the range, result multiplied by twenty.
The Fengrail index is 18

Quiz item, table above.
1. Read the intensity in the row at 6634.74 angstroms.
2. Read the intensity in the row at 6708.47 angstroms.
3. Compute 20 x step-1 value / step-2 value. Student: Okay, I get 19.4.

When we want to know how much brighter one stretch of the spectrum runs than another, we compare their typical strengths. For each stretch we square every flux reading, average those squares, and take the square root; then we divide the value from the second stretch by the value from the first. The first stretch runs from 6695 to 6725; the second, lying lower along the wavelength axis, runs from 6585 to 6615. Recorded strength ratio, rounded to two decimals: 1.05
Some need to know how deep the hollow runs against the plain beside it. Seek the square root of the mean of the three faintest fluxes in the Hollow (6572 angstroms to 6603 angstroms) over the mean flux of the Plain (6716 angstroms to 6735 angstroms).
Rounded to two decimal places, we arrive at 1.00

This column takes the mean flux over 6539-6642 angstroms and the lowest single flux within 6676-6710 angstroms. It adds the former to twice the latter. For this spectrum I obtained 55.7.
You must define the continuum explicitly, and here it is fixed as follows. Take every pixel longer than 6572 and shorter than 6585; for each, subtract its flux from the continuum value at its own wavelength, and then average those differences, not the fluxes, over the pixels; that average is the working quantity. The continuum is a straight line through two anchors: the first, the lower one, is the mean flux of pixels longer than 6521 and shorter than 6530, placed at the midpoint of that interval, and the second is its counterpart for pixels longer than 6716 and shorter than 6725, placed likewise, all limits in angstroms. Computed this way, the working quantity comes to -1.8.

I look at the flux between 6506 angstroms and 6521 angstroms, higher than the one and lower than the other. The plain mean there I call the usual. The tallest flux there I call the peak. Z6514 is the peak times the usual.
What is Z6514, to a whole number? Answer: 409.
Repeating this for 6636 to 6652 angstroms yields 391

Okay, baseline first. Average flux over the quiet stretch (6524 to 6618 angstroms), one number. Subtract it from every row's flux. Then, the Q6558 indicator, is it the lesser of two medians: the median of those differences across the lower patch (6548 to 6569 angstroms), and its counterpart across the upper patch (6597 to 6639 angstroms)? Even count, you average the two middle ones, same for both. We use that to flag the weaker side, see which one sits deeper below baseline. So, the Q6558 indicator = -1.07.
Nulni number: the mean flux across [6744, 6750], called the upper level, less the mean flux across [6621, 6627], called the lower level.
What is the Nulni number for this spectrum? -0.3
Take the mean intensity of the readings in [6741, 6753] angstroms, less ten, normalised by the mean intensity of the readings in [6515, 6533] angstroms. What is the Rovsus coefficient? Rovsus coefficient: 0.464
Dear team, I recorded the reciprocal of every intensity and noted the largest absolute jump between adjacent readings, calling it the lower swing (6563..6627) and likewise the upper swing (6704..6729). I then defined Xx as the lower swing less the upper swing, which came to 0.0059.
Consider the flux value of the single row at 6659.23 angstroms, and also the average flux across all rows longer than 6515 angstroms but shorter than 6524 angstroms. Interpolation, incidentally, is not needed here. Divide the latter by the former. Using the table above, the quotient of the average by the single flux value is 1.08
